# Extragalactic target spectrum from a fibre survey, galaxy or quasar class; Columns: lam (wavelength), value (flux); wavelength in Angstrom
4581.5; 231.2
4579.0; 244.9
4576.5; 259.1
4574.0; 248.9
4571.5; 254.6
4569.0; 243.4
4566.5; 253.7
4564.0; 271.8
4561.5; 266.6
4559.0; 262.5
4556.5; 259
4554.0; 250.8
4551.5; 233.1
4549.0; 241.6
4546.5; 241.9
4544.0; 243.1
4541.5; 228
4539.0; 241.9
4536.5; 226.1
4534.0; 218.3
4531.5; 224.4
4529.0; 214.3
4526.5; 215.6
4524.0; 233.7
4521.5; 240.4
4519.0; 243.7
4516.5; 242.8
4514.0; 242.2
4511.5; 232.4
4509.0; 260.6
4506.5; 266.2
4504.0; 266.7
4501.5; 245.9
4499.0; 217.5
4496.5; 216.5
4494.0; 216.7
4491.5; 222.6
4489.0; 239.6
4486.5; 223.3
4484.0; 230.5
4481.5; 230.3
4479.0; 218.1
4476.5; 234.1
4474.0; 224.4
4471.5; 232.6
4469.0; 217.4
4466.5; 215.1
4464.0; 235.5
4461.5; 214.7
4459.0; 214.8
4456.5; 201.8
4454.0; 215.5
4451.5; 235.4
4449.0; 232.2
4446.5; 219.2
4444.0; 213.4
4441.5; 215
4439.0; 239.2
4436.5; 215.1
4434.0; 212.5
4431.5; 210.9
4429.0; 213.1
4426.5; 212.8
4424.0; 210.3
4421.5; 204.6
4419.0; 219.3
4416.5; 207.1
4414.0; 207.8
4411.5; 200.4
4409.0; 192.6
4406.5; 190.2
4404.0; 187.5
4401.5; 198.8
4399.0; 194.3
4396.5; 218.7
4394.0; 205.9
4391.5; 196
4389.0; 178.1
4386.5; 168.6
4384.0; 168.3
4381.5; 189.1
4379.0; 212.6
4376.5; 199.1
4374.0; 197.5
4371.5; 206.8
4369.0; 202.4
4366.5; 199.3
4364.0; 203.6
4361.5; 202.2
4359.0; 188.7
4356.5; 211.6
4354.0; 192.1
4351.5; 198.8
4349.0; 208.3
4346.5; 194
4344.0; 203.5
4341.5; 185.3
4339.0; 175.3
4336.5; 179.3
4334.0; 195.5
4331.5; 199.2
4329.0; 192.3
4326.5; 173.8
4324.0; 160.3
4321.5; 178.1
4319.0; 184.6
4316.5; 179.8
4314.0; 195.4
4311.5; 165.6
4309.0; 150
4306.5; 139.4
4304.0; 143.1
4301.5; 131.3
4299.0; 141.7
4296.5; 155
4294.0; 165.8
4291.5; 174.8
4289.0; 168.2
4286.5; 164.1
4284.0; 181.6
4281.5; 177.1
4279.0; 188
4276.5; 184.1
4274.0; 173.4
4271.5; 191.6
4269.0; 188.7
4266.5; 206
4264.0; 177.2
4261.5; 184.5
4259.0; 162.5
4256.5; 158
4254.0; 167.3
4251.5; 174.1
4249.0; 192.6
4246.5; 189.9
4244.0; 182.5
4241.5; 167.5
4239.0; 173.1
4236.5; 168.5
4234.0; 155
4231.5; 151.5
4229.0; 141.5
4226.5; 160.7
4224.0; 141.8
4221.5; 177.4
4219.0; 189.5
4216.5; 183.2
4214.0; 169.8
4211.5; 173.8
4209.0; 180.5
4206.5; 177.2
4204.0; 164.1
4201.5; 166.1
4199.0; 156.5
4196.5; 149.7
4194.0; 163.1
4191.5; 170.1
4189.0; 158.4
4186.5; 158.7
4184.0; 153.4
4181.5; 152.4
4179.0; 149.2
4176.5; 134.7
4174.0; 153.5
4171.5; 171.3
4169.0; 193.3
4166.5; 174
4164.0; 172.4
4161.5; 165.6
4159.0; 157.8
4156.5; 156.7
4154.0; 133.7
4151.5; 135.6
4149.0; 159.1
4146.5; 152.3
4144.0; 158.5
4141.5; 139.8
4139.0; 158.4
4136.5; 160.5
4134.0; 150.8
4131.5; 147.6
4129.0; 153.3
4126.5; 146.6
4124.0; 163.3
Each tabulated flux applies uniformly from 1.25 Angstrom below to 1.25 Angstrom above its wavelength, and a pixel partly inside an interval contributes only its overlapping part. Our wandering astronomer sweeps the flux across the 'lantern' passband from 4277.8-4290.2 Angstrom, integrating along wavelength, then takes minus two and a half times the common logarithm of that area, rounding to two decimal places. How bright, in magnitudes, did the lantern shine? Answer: -8.35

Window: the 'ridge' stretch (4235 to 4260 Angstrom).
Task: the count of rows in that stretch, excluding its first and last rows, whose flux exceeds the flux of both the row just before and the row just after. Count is 2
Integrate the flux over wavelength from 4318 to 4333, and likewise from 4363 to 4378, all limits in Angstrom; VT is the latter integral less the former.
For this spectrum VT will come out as 301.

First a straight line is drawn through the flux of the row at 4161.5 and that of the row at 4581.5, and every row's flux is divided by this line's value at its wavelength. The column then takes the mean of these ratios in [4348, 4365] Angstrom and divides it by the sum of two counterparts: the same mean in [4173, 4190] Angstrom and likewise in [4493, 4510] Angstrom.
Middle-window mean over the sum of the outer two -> 0.51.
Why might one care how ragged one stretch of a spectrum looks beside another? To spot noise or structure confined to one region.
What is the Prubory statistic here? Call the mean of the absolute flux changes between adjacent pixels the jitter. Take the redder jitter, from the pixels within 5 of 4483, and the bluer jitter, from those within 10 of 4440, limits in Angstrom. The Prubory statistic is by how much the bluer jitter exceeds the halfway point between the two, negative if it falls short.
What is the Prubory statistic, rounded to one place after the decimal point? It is 1.9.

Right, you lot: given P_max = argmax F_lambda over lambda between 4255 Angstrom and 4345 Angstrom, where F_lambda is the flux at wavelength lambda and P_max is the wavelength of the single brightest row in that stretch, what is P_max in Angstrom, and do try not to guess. 4266.5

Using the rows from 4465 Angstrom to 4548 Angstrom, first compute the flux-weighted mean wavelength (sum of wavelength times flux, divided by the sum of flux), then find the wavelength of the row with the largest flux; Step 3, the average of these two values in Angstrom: 4505.4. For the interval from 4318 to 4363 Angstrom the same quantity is 4348.7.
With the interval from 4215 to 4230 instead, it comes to 4220.7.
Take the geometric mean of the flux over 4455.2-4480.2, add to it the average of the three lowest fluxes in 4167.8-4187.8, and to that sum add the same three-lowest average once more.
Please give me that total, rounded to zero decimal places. 511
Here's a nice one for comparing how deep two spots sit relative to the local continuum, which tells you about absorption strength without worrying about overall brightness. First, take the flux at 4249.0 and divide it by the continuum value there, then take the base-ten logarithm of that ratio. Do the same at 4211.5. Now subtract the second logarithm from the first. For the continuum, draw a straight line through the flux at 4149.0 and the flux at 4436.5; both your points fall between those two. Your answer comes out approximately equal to 0.03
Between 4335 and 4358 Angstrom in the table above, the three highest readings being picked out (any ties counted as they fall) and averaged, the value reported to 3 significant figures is 208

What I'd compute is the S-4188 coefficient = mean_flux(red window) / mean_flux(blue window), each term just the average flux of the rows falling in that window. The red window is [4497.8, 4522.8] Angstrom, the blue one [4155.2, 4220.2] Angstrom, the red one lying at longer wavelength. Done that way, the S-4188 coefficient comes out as 1.49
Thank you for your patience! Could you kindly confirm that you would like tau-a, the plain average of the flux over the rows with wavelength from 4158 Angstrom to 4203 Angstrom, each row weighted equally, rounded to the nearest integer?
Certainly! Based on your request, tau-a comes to 161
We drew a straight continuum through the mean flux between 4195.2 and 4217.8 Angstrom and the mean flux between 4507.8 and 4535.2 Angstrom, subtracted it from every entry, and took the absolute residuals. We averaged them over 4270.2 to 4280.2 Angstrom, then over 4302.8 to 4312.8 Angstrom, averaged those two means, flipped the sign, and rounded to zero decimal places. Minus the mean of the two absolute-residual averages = -23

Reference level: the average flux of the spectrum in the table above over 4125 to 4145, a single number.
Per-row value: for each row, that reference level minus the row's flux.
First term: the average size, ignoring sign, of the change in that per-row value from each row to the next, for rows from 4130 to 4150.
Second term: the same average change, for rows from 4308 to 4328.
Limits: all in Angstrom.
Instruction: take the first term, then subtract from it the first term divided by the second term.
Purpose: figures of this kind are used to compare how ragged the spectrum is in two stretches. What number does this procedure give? 8.7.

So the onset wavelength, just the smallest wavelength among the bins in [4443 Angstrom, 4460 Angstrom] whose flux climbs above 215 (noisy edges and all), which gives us 4446.5 Angstrom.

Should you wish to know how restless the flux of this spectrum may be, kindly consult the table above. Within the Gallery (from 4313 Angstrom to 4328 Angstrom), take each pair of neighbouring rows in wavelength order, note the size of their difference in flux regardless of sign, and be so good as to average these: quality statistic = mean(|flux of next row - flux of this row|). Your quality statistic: 12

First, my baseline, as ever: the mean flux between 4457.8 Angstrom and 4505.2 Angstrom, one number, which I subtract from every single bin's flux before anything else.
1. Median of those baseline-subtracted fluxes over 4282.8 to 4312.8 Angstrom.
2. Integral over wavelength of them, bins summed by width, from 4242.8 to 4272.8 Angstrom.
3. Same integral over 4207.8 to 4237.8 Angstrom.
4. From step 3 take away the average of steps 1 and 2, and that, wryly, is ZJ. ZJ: -1109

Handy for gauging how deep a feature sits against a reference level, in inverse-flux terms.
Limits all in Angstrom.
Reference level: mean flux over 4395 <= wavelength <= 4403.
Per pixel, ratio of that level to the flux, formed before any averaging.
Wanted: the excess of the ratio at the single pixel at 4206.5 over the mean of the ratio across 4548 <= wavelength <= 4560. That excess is 0.33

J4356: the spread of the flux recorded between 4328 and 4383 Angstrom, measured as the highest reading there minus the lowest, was 37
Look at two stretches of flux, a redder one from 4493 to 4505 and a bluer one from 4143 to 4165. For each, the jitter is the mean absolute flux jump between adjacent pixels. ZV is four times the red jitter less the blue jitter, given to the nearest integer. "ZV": 41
